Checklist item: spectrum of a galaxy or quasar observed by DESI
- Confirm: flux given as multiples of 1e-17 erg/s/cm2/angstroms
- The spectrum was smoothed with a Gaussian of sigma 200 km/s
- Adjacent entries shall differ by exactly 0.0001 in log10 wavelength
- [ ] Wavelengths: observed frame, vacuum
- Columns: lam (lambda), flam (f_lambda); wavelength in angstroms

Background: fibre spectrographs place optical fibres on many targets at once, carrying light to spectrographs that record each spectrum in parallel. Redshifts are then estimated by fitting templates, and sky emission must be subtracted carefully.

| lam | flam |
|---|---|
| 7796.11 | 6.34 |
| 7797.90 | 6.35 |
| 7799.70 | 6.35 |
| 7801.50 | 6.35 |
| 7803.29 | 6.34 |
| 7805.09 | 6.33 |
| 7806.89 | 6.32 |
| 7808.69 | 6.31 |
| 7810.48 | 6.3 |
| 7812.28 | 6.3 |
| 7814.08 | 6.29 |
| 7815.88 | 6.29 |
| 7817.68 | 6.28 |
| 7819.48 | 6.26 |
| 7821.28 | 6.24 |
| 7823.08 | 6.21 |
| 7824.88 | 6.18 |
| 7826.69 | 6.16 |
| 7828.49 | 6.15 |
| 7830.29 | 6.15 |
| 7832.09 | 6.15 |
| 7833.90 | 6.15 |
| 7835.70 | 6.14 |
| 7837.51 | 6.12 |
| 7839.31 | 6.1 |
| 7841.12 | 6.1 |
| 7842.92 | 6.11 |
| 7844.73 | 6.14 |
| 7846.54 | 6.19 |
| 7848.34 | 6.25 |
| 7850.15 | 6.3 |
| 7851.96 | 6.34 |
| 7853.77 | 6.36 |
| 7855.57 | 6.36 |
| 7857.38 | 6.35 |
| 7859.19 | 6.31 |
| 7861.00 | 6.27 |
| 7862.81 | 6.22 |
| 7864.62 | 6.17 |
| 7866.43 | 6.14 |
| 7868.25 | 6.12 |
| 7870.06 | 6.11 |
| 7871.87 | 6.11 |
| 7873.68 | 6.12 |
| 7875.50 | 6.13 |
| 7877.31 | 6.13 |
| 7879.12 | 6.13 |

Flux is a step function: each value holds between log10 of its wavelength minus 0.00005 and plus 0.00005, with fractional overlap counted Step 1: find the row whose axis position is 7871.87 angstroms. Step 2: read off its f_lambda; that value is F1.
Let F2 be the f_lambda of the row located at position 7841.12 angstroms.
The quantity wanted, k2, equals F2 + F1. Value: 12.2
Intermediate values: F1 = 6.11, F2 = 6.1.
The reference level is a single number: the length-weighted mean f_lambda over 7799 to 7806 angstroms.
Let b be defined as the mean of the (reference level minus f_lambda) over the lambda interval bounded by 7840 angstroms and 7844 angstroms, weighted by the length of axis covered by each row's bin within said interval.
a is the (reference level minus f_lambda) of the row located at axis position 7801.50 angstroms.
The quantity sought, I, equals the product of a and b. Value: -0.002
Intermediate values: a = -0.01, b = 0.23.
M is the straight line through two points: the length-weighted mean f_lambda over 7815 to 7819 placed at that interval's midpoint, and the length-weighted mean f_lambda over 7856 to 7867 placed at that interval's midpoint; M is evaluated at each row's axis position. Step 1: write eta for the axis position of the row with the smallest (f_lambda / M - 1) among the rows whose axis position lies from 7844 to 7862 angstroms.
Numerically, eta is 7844.73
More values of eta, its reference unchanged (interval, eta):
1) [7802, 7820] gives 7819.48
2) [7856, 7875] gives 7870.06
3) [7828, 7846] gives 7839.31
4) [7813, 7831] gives 7828.49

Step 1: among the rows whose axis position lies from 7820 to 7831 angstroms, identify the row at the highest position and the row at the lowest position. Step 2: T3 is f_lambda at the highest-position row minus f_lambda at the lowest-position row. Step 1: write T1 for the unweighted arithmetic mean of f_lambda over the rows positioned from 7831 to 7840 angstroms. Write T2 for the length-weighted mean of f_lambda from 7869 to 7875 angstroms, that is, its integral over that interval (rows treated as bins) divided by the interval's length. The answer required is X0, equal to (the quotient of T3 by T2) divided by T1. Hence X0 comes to -0.0024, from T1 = 6.13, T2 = 6.115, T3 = -0.09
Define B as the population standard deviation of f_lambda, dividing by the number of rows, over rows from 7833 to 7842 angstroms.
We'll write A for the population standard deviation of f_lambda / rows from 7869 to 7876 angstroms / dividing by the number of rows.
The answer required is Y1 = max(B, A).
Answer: 0.020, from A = 0.008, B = 0.020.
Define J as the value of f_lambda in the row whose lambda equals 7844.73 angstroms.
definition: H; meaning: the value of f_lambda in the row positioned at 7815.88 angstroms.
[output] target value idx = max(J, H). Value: 6.29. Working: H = 6.29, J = 6.14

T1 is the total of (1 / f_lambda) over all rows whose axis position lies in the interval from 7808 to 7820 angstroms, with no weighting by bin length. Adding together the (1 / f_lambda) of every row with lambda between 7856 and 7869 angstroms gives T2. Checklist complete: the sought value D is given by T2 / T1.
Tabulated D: 1.01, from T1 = 1.113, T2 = 1.12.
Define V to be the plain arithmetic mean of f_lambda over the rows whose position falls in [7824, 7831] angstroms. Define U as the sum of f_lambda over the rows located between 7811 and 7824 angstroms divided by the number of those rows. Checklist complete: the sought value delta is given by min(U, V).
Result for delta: 6.16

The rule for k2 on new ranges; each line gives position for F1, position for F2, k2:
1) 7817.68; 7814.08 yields 12.6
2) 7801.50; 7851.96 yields 12.7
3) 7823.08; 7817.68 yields 12.5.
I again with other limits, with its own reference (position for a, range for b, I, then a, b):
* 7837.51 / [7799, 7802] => -0.002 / 0.22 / -0.01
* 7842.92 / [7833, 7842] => 0.050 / 0.23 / 0.22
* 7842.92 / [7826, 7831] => 0.043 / 0.23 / 0.19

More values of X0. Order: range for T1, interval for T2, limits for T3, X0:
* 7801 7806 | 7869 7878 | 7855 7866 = -0.0049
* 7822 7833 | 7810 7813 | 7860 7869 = -0.0039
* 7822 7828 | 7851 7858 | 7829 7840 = -0.0013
